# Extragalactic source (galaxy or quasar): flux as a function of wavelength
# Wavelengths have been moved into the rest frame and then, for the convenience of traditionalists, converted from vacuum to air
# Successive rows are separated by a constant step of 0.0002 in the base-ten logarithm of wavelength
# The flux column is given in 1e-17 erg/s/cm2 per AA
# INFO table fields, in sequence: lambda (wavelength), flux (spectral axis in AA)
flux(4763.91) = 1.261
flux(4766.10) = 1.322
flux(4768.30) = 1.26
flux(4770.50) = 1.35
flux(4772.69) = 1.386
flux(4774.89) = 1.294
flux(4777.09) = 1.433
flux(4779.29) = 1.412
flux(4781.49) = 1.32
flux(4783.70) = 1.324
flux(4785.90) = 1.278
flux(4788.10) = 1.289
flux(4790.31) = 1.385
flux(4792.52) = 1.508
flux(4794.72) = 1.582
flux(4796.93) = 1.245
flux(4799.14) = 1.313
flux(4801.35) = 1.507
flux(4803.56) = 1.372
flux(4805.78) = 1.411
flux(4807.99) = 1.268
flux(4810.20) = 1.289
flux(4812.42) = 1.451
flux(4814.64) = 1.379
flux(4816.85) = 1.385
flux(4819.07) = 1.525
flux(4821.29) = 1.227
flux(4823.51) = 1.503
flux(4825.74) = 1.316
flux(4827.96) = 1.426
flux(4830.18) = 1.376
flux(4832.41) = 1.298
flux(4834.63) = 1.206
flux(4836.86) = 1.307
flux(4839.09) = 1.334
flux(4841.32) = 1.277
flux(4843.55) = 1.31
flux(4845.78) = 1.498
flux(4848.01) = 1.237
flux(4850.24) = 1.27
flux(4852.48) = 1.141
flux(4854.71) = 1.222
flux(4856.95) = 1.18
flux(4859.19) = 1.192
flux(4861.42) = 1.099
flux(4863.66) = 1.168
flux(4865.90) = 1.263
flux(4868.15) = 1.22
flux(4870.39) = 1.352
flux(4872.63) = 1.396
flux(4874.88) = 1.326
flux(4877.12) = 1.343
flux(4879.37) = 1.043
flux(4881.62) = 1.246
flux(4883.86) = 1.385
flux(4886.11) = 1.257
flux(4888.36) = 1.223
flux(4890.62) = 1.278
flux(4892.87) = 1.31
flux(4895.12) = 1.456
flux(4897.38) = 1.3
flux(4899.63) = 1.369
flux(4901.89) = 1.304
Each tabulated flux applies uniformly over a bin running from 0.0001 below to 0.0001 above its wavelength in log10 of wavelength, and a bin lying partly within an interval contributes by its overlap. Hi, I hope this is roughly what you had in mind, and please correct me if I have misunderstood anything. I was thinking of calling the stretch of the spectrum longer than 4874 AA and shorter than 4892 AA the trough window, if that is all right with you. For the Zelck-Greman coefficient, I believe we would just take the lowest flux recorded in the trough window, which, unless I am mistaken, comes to 1.043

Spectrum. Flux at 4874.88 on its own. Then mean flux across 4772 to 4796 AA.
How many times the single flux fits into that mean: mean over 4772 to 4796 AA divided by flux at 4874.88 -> 1.04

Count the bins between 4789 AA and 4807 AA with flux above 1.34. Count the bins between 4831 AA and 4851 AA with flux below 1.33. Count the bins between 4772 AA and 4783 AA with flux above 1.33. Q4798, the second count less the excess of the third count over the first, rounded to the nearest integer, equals 10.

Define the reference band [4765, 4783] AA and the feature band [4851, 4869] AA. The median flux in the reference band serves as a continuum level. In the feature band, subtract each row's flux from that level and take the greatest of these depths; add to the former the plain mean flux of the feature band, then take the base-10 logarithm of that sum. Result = 0.153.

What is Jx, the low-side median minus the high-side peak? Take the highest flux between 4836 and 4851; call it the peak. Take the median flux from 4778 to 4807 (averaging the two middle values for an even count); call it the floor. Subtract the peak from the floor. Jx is -0.13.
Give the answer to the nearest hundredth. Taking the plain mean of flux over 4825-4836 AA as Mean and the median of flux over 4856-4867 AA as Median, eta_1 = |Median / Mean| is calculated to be 0.89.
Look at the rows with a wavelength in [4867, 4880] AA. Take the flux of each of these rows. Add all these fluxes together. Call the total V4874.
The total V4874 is 7.68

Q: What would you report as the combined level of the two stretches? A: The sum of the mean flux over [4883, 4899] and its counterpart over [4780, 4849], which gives 2.68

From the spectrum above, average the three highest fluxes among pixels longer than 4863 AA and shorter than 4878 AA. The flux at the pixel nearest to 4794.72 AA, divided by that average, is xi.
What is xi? 1.16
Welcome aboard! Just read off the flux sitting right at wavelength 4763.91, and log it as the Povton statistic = 1.261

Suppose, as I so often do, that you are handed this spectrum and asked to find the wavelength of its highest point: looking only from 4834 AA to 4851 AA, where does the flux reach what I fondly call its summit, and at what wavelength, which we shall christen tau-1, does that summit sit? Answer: 4845.78 AA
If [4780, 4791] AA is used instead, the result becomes 4790.31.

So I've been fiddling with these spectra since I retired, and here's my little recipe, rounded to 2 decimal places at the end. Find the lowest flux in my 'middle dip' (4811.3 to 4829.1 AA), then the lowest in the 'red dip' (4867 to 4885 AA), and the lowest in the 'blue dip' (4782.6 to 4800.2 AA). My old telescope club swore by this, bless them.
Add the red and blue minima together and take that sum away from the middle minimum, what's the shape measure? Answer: -1.06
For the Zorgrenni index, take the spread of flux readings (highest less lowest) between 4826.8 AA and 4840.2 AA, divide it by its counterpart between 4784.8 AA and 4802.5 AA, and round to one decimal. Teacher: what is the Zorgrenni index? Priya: 0.7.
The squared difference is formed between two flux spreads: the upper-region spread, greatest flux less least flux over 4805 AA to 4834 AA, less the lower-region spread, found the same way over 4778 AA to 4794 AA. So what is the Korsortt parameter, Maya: 0.0046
